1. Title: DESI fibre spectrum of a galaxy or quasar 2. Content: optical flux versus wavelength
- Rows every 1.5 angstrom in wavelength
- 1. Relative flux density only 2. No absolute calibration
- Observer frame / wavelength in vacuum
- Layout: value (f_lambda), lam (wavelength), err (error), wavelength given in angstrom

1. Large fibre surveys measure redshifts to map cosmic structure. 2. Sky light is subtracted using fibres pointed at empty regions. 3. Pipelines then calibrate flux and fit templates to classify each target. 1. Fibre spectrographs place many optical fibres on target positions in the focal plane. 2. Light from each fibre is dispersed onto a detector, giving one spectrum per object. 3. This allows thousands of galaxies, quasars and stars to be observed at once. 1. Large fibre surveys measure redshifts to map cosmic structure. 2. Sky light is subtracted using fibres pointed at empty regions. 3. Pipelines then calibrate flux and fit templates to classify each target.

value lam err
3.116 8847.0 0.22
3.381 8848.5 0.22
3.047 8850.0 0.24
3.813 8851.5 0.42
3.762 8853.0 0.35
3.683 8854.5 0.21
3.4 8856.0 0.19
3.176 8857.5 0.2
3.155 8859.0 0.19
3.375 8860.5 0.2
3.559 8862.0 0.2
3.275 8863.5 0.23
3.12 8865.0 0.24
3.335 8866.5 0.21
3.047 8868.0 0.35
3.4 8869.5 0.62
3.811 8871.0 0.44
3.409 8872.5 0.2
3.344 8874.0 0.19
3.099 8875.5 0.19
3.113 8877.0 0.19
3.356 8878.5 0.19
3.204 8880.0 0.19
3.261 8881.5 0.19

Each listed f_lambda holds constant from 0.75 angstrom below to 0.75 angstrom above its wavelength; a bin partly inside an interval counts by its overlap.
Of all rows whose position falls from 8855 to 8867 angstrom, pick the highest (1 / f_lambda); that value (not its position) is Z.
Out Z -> 0.321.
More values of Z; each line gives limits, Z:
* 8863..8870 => 0.328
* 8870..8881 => 0.323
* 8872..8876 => 0.323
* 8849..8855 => 0.328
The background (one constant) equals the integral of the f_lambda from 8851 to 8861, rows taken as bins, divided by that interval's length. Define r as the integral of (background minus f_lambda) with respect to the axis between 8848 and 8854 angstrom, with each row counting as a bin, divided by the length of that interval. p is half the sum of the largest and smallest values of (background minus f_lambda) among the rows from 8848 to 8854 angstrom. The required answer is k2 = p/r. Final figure -1.2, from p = 0.04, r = -0.04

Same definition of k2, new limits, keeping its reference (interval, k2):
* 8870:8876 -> 0.4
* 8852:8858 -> -0.1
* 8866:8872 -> 0.6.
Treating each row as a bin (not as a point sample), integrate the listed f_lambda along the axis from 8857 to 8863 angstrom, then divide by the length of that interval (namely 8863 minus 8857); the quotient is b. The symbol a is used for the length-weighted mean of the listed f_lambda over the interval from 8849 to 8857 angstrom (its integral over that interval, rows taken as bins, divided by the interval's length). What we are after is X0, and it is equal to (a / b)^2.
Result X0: 1.13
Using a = 3.5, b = 3.32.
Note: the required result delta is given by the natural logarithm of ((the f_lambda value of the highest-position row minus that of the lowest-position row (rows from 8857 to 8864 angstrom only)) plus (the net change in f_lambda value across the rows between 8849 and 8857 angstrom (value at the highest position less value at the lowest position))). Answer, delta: -0.8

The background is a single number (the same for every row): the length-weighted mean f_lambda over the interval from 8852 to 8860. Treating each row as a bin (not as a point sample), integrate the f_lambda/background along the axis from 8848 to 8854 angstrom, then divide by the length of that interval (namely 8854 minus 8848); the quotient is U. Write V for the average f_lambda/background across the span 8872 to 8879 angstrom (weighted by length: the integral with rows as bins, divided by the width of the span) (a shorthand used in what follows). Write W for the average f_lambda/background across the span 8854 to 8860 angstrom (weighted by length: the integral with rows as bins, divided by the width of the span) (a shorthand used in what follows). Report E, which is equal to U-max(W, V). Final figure 0.05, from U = 1.02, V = 0.945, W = 0.970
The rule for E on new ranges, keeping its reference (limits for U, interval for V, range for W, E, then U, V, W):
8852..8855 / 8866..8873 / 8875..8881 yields 0.10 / 1.08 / 0.988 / 0.929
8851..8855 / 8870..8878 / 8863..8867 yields 0.12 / 1.09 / 0.974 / 0.939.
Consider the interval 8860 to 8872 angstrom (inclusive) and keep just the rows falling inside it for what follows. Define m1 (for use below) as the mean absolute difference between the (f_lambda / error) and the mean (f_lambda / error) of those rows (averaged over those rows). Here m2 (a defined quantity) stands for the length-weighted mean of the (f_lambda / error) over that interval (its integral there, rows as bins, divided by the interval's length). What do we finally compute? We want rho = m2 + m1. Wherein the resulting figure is 16.3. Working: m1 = 4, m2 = 12.6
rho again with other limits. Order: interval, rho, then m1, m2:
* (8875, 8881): 17.3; 0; 16.8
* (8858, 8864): 17.5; 1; 16.4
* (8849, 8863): 17.8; 3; 15.0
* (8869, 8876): 17.9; 5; 13.2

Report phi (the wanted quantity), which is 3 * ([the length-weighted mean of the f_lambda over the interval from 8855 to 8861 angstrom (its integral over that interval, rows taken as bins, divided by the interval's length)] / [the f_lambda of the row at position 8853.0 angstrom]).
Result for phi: 2.62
